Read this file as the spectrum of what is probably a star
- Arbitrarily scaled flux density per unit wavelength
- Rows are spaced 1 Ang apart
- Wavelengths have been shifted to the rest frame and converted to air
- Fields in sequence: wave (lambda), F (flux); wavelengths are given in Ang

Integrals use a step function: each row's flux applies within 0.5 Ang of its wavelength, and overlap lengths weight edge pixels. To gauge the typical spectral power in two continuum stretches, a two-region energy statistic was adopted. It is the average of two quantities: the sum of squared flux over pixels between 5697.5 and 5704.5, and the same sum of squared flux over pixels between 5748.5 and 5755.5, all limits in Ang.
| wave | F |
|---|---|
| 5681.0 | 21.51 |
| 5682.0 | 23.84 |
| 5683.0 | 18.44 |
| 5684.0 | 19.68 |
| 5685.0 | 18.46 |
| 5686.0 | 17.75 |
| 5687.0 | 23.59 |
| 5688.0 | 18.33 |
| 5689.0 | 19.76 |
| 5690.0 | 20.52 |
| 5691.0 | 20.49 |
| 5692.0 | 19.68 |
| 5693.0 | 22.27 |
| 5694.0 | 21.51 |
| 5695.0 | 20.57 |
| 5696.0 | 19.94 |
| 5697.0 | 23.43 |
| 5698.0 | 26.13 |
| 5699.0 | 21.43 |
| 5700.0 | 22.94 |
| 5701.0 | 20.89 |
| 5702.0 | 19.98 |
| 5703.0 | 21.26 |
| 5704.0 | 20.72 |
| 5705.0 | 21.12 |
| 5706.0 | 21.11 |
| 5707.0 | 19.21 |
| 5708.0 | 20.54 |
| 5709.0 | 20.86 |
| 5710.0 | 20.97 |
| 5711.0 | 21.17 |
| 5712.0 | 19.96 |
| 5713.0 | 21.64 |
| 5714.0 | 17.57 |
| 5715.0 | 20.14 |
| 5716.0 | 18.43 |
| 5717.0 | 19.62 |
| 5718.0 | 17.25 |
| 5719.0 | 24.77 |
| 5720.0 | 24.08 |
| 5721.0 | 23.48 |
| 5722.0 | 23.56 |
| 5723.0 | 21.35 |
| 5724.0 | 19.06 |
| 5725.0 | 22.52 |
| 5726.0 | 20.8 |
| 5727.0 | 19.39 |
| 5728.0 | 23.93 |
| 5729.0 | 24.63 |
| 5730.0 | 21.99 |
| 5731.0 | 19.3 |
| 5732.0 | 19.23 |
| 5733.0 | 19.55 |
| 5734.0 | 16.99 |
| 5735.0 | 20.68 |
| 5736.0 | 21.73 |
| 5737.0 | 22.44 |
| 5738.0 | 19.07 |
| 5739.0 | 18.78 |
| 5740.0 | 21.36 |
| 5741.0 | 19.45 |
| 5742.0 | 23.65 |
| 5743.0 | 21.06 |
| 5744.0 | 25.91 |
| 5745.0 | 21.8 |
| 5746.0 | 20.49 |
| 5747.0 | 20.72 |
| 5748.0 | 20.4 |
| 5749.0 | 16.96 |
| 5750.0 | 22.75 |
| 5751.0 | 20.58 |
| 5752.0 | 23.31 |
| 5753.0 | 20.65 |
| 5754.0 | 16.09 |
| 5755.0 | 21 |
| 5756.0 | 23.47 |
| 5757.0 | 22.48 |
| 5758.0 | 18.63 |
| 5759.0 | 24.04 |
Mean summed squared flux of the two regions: 3142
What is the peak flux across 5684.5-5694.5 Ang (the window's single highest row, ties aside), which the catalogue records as 23.59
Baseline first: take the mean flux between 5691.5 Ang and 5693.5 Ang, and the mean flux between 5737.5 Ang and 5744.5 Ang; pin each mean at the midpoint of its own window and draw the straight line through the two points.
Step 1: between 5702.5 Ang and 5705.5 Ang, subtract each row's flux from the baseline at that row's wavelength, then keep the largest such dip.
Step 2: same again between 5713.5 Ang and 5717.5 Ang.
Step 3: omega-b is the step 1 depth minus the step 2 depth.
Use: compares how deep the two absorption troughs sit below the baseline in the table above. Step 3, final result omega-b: -3.2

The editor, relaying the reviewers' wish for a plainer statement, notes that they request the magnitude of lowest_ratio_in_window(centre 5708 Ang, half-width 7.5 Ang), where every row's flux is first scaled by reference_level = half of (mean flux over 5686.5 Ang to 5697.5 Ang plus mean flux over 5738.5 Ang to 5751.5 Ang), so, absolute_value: 0.84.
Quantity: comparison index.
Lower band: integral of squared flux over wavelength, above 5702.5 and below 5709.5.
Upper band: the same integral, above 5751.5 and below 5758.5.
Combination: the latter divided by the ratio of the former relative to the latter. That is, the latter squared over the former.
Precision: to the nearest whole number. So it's 3149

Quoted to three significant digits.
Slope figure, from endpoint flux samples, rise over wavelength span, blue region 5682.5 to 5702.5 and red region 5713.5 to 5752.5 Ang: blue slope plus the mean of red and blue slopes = 0.197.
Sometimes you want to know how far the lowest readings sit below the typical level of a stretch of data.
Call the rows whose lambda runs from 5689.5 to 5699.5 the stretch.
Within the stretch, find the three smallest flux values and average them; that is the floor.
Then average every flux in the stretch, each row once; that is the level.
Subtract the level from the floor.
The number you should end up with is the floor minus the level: -1.6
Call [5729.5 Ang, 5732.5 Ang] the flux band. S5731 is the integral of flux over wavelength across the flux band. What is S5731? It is 60.5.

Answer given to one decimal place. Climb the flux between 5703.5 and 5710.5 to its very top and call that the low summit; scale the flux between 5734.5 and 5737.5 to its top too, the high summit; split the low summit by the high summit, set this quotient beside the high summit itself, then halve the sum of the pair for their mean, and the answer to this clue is 11.7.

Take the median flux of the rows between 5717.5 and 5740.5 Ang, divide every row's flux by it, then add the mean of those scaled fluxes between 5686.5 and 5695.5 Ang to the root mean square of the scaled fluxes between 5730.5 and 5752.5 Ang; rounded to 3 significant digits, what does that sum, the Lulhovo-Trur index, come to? 1.95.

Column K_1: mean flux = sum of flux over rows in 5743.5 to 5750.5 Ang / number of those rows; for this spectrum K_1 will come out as 21.3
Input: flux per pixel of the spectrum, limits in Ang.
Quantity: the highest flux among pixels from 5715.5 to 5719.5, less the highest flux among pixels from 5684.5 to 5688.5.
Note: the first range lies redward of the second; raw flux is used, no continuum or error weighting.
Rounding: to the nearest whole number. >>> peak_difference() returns 1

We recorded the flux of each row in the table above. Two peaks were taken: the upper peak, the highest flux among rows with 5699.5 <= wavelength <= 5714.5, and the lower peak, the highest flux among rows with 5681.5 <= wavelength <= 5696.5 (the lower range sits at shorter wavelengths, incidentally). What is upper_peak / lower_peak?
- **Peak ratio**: 0.96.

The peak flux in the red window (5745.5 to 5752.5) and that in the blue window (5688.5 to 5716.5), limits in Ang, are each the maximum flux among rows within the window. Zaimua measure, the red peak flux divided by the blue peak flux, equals 0.89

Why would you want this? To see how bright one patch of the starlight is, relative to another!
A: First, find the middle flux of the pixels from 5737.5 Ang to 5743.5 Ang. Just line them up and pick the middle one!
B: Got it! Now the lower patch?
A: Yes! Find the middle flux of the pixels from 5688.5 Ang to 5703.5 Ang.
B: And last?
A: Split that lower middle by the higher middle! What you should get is 1.03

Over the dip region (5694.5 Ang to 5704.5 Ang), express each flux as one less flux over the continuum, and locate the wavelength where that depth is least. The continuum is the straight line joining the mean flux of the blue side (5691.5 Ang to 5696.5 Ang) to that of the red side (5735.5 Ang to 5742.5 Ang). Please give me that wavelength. 5698.0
